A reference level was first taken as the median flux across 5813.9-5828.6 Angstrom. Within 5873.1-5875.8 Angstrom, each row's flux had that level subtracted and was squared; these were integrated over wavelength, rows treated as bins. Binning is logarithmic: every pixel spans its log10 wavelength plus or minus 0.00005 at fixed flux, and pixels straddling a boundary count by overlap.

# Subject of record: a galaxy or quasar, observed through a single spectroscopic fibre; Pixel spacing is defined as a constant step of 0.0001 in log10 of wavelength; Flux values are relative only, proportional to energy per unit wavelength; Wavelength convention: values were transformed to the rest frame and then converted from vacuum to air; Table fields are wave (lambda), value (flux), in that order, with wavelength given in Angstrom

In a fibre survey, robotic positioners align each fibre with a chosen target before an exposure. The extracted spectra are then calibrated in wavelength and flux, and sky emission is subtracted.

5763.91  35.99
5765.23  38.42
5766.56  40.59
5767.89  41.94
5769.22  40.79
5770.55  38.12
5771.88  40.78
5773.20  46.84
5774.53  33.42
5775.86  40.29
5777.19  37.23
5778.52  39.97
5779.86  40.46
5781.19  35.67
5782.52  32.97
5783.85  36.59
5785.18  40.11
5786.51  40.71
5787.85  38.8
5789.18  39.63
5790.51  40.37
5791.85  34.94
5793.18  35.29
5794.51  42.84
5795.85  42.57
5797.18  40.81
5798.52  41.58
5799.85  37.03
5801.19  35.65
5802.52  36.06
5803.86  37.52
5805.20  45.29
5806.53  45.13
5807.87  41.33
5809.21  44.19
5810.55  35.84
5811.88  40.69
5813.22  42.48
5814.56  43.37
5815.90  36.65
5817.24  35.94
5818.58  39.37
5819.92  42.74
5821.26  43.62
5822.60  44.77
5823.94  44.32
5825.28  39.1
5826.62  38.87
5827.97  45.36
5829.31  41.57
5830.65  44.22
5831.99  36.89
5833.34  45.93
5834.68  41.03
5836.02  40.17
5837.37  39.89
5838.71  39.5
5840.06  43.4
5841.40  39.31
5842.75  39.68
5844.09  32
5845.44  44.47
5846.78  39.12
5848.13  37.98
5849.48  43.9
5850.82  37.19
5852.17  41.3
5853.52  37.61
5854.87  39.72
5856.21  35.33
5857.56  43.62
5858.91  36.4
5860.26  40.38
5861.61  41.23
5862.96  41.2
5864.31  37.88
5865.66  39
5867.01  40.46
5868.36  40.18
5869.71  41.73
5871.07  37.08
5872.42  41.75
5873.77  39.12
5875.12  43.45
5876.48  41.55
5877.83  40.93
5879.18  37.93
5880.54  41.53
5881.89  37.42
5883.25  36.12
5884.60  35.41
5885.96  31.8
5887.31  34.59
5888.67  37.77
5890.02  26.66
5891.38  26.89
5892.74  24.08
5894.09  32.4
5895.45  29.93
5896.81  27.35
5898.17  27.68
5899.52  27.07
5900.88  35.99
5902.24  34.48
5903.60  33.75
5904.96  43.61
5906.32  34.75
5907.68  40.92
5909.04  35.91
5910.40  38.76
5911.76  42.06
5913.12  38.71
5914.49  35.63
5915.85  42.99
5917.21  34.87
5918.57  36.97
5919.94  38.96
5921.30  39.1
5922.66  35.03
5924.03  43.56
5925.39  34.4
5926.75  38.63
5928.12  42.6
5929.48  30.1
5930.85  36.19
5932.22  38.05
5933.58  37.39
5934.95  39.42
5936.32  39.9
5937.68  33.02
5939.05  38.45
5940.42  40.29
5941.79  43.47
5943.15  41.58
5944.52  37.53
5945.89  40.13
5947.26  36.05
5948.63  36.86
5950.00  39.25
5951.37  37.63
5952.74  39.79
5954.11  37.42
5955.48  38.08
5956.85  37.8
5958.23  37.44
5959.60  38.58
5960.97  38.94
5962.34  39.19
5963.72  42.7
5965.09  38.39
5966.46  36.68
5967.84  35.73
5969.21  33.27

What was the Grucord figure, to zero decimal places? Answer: 18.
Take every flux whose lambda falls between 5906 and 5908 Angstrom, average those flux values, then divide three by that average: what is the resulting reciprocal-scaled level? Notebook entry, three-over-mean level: 0.079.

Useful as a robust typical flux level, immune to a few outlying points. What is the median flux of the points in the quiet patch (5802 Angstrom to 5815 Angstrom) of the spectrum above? 41.9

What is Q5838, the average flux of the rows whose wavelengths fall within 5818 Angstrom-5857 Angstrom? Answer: 40.6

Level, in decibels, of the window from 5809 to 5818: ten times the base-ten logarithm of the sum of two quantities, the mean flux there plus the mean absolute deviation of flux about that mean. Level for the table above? 16.3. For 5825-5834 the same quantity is 16.5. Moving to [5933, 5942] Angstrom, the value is 16.1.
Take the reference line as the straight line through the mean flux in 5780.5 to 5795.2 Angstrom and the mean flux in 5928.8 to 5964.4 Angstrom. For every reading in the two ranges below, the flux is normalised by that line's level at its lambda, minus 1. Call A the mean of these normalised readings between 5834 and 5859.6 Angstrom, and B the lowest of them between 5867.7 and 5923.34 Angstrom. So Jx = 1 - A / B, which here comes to 1.10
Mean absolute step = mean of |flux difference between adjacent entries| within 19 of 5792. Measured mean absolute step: 3.3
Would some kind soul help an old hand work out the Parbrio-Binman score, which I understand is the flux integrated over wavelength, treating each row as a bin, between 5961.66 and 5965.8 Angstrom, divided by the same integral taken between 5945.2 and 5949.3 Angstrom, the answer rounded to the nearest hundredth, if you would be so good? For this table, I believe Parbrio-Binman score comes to 1.07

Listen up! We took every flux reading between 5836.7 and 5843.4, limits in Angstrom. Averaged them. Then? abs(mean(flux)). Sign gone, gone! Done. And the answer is 40.4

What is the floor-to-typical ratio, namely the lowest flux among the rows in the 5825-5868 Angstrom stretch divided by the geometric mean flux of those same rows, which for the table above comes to 0.80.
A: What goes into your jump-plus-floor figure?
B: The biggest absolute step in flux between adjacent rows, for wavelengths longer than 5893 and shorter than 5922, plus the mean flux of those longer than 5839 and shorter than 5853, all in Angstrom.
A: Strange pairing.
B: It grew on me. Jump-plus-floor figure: 49.7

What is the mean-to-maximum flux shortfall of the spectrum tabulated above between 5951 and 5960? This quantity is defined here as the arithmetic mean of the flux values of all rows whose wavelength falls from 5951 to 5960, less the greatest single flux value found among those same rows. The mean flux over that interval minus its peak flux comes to -1.7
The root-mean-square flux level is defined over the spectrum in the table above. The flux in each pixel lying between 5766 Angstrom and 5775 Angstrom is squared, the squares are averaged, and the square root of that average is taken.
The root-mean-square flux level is 40.5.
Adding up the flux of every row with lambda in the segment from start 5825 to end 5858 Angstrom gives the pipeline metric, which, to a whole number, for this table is 1007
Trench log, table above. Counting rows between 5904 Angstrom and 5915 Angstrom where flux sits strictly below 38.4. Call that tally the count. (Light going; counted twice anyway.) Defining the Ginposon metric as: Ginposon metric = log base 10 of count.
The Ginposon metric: 0.48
